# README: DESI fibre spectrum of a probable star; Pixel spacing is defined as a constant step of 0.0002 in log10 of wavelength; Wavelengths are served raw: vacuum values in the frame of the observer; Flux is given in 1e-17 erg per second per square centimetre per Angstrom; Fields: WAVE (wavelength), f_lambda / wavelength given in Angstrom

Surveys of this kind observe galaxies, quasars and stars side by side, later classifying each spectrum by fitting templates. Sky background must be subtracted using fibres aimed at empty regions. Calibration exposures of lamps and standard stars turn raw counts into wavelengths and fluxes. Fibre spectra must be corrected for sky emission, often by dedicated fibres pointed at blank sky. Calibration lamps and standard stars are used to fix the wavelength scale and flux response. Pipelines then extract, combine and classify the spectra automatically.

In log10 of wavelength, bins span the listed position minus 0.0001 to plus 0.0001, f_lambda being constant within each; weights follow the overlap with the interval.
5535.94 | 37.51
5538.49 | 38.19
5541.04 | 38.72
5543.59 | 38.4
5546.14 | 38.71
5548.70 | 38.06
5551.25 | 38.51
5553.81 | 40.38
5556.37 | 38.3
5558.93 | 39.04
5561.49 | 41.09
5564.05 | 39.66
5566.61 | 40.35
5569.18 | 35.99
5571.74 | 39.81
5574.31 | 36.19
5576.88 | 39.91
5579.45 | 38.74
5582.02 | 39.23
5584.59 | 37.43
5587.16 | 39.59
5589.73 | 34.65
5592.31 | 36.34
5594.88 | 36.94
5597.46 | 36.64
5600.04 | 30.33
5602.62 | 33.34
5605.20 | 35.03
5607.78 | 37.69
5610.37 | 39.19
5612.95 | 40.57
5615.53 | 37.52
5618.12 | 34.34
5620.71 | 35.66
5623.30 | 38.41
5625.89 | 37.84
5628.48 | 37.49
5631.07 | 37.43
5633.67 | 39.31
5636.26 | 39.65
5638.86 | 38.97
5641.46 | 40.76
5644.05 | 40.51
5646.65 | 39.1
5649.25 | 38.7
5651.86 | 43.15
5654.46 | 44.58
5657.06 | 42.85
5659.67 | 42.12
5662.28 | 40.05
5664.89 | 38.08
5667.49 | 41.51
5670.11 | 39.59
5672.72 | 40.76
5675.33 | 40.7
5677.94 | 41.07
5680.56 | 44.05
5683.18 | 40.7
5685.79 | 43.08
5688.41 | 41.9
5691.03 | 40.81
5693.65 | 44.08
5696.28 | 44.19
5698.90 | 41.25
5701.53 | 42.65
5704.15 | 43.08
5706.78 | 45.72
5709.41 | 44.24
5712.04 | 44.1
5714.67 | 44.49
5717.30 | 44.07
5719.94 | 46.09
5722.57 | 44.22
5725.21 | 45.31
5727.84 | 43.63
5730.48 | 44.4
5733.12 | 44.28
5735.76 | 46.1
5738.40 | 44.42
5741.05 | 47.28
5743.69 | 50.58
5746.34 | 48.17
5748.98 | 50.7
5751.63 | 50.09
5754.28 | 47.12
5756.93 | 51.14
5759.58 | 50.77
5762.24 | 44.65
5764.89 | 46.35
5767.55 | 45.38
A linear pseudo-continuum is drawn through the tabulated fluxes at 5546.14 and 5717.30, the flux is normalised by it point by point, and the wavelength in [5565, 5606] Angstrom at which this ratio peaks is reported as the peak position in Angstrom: 5566.61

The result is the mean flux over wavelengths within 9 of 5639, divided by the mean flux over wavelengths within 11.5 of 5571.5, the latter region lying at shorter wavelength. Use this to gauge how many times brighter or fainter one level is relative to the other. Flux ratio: 1.01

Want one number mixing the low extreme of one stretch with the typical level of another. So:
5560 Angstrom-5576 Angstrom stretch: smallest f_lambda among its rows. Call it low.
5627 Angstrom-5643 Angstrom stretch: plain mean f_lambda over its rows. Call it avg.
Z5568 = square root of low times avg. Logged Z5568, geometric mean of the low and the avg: 37.4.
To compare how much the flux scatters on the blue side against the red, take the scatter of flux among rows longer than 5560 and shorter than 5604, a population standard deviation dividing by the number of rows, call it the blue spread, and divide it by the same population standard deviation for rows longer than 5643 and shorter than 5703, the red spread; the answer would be 1.5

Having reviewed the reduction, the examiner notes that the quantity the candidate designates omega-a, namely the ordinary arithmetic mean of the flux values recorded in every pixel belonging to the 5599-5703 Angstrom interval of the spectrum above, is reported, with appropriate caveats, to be 40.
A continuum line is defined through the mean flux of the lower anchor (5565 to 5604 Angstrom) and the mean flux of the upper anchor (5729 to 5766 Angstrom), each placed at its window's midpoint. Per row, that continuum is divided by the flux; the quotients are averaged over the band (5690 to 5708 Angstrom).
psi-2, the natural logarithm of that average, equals 0.031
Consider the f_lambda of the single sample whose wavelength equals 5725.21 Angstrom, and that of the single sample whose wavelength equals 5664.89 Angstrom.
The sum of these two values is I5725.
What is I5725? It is 83.4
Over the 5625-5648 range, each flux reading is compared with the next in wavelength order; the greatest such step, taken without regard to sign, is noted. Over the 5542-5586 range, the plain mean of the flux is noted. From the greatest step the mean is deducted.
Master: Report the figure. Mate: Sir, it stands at -36.9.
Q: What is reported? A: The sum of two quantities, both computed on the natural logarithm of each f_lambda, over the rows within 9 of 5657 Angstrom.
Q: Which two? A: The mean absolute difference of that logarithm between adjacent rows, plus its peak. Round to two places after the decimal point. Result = 3.85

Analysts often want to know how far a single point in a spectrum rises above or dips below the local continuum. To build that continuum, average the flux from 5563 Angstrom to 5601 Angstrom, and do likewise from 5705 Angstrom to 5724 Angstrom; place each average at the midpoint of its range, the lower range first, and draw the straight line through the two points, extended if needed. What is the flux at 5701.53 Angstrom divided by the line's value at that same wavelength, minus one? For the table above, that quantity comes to -0.030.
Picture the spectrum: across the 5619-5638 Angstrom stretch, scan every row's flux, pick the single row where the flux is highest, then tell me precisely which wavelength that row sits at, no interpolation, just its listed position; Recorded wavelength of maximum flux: 5636.26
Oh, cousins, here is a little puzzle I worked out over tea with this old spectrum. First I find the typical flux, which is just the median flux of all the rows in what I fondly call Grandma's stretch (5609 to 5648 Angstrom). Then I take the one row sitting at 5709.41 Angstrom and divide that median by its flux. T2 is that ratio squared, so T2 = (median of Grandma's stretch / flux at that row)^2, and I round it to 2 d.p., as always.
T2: 0.78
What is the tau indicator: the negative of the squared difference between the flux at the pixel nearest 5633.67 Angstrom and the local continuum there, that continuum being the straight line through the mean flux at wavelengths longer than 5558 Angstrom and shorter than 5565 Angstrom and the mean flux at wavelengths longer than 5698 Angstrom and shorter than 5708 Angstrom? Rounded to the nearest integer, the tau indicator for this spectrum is -5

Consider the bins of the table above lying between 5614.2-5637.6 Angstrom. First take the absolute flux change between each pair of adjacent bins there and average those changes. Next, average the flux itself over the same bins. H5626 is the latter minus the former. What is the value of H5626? 36.2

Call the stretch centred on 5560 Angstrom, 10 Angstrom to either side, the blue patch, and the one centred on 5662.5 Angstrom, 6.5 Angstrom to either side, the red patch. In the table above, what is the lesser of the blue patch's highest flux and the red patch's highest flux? 41.1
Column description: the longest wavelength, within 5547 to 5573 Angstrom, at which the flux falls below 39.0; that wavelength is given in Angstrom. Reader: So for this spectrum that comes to 5569.18 Angstrom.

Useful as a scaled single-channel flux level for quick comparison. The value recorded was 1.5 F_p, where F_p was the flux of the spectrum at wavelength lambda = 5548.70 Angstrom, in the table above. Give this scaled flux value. 57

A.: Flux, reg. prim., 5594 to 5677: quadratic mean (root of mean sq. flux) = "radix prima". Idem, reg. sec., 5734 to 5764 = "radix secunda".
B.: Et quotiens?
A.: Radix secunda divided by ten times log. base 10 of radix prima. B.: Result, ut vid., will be 3.04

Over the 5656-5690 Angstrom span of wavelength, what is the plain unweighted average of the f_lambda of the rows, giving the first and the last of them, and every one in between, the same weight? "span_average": 41.3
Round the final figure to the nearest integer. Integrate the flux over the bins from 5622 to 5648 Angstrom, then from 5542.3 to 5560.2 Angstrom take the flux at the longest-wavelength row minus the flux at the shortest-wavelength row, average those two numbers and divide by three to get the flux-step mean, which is 169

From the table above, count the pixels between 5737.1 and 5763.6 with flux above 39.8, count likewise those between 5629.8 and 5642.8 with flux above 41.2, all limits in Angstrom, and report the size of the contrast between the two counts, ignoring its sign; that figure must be 10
